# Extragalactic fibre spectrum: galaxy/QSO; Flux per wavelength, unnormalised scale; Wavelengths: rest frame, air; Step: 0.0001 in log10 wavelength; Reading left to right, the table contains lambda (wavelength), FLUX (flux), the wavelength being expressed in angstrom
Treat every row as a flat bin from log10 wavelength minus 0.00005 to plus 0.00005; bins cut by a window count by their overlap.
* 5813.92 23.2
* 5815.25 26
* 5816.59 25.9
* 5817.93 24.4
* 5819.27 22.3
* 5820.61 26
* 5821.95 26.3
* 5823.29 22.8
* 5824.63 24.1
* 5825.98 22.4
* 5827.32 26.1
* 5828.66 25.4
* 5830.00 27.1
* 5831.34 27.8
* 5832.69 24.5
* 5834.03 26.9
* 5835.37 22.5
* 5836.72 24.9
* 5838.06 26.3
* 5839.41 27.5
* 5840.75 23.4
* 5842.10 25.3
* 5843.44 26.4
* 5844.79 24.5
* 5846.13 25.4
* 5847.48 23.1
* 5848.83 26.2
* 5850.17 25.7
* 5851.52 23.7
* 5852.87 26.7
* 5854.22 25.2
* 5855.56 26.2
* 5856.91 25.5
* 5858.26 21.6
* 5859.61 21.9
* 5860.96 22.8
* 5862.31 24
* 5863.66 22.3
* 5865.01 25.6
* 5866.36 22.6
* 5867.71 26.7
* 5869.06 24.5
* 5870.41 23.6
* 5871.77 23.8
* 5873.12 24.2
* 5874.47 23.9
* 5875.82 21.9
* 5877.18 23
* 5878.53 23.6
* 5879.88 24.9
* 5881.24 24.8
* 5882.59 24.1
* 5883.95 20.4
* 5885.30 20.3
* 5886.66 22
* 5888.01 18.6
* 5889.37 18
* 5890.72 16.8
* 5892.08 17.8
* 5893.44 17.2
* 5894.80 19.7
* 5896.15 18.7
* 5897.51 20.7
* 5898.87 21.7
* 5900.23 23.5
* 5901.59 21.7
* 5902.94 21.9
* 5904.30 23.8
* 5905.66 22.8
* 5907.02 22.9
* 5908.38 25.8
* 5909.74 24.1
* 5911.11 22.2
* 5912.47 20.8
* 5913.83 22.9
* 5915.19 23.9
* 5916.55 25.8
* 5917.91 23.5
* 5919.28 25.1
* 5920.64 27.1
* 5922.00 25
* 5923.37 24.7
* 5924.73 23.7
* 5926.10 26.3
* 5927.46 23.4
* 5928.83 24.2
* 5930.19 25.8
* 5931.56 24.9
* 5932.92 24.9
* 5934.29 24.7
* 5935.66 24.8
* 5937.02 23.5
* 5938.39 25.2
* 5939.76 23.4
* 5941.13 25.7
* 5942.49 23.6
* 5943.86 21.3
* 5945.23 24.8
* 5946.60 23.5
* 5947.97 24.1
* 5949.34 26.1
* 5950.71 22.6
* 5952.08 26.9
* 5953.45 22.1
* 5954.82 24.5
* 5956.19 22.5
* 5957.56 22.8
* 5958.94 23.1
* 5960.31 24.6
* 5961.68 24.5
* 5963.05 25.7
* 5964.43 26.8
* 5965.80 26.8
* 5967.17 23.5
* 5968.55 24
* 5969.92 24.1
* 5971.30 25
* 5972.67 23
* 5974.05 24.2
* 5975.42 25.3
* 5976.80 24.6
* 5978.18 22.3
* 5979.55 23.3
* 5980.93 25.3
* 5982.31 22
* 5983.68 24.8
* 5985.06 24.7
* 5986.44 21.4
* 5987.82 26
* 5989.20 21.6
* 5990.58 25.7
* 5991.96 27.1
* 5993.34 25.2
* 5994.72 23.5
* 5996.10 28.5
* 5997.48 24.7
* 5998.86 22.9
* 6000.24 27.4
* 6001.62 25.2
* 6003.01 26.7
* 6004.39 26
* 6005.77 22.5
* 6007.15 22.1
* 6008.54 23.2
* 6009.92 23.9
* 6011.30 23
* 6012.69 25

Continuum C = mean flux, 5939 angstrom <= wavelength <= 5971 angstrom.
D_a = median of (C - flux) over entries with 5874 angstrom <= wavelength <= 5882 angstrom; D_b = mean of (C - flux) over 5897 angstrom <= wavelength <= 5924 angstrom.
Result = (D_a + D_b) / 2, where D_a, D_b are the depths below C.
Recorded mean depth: 0.6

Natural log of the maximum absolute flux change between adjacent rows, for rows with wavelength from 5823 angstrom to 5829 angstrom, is 1.3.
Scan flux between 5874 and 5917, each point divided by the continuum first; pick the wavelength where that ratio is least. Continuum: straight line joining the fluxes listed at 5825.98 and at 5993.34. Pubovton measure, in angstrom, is 5890.72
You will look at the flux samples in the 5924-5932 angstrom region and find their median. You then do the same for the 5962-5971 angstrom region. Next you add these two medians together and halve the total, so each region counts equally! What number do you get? 24.7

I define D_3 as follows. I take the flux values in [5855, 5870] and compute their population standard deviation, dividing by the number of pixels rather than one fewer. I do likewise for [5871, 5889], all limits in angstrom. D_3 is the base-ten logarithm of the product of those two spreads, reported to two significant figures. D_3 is 0.52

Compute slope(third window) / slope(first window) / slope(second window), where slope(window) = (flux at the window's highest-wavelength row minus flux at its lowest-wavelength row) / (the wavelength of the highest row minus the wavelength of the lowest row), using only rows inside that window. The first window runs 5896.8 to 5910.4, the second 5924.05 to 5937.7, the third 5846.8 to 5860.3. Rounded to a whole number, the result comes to 22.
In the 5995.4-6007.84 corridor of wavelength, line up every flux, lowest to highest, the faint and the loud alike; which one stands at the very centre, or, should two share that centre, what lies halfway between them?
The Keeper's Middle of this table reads 25.2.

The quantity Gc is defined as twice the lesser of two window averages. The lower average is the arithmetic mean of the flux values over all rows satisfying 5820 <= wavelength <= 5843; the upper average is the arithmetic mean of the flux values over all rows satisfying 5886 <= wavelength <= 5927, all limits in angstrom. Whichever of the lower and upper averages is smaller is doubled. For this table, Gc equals 45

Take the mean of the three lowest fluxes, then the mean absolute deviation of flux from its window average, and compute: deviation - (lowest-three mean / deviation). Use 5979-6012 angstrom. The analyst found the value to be -12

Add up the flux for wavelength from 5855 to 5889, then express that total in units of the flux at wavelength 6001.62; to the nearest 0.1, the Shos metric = 23.1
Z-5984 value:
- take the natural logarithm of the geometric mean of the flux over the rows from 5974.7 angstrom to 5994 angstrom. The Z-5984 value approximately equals 3.19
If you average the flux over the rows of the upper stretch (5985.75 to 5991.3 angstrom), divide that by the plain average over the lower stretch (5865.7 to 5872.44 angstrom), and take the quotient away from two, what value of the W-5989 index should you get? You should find 1.02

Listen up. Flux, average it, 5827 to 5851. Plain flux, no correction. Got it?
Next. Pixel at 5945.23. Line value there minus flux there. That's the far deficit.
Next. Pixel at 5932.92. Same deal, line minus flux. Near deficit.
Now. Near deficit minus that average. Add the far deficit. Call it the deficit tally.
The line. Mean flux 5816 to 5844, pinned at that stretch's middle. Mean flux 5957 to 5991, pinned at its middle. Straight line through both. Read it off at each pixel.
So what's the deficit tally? -26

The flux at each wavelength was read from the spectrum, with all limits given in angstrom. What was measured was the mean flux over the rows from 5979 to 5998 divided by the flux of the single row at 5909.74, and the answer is 1.02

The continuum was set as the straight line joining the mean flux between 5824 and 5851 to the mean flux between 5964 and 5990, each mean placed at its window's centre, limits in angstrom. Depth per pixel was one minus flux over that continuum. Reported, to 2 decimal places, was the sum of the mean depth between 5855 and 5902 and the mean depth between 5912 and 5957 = 0.12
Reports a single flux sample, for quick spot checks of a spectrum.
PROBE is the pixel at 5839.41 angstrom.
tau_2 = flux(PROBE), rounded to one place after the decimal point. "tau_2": 27.5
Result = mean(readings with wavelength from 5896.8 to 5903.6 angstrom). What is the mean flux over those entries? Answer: 21.9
